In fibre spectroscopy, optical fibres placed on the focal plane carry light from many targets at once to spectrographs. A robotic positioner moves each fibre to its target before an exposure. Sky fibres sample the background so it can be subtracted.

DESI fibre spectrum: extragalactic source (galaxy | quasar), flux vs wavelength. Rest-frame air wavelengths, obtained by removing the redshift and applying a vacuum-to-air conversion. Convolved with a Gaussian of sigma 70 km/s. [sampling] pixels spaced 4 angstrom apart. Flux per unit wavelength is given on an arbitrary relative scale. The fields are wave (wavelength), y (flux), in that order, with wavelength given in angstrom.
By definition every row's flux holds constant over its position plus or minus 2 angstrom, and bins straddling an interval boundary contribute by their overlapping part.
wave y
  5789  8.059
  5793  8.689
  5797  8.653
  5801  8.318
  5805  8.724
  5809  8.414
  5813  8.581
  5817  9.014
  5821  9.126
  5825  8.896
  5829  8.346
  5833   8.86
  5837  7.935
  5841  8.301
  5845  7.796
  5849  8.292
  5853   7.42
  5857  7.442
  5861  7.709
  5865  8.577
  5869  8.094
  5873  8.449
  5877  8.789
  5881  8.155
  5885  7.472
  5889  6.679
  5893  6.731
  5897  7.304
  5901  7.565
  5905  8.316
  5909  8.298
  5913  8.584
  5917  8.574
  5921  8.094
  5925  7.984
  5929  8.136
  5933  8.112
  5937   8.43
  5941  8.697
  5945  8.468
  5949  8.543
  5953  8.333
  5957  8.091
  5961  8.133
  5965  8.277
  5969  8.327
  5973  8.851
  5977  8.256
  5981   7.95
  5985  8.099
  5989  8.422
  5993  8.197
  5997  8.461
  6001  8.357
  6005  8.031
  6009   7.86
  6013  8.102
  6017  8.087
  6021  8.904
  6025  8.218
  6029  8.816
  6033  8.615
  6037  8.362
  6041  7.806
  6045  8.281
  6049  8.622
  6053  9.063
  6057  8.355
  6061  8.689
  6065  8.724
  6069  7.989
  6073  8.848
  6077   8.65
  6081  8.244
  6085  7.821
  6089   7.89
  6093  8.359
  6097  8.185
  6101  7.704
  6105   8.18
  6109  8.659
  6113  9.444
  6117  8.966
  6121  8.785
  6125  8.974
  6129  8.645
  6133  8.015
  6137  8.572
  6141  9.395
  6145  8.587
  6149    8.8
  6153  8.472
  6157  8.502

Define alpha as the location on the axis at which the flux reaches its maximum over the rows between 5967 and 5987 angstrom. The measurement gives 5973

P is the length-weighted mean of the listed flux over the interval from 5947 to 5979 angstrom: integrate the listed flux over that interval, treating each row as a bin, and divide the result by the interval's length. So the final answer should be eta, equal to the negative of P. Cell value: -8.35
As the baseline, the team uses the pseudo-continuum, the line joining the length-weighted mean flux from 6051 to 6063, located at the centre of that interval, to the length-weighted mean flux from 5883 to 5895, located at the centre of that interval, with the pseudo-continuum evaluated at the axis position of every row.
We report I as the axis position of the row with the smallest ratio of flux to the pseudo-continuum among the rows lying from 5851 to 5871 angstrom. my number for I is 5857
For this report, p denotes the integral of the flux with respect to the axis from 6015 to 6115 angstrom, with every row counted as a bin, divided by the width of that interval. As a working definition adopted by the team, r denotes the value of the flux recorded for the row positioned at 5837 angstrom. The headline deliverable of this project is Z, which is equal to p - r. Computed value 0.5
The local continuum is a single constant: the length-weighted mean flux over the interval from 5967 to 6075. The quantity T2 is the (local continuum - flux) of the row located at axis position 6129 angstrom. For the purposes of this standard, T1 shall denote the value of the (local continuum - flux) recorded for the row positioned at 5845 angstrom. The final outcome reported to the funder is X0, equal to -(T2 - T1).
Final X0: 0.8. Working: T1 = 0.6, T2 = -0.3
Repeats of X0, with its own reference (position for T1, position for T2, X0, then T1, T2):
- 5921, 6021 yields 0.8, 0.3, -0.5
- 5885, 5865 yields 1.1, 0.9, -0.2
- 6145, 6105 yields -0.4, -0.2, 0.2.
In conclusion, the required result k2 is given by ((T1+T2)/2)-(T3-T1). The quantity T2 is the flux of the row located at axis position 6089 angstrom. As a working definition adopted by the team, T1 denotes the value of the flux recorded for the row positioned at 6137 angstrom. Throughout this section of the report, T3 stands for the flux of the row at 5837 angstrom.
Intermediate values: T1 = 8.572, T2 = 7.89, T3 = 7.935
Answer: 8.9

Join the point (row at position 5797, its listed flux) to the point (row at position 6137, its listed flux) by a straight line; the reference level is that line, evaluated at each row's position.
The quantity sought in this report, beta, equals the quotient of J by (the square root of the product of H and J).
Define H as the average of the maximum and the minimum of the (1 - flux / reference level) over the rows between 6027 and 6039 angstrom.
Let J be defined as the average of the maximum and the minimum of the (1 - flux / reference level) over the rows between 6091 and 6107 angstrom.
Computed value 8.4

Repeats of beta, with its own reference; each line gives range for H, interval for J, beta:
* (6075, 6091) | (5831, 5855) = 1.2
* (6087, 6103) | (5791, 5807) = 0.5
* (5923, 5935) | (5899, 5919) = 1.0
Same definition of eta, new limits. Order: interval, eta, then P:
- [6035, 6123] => -8.44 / 8.44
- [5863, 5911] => -7.87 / 7.87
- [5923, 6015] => -8.27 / 8.27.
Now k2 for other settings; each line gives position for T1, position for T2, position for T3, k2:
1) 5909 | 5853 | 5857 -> 8.7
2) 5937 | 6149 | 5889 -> 10.4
